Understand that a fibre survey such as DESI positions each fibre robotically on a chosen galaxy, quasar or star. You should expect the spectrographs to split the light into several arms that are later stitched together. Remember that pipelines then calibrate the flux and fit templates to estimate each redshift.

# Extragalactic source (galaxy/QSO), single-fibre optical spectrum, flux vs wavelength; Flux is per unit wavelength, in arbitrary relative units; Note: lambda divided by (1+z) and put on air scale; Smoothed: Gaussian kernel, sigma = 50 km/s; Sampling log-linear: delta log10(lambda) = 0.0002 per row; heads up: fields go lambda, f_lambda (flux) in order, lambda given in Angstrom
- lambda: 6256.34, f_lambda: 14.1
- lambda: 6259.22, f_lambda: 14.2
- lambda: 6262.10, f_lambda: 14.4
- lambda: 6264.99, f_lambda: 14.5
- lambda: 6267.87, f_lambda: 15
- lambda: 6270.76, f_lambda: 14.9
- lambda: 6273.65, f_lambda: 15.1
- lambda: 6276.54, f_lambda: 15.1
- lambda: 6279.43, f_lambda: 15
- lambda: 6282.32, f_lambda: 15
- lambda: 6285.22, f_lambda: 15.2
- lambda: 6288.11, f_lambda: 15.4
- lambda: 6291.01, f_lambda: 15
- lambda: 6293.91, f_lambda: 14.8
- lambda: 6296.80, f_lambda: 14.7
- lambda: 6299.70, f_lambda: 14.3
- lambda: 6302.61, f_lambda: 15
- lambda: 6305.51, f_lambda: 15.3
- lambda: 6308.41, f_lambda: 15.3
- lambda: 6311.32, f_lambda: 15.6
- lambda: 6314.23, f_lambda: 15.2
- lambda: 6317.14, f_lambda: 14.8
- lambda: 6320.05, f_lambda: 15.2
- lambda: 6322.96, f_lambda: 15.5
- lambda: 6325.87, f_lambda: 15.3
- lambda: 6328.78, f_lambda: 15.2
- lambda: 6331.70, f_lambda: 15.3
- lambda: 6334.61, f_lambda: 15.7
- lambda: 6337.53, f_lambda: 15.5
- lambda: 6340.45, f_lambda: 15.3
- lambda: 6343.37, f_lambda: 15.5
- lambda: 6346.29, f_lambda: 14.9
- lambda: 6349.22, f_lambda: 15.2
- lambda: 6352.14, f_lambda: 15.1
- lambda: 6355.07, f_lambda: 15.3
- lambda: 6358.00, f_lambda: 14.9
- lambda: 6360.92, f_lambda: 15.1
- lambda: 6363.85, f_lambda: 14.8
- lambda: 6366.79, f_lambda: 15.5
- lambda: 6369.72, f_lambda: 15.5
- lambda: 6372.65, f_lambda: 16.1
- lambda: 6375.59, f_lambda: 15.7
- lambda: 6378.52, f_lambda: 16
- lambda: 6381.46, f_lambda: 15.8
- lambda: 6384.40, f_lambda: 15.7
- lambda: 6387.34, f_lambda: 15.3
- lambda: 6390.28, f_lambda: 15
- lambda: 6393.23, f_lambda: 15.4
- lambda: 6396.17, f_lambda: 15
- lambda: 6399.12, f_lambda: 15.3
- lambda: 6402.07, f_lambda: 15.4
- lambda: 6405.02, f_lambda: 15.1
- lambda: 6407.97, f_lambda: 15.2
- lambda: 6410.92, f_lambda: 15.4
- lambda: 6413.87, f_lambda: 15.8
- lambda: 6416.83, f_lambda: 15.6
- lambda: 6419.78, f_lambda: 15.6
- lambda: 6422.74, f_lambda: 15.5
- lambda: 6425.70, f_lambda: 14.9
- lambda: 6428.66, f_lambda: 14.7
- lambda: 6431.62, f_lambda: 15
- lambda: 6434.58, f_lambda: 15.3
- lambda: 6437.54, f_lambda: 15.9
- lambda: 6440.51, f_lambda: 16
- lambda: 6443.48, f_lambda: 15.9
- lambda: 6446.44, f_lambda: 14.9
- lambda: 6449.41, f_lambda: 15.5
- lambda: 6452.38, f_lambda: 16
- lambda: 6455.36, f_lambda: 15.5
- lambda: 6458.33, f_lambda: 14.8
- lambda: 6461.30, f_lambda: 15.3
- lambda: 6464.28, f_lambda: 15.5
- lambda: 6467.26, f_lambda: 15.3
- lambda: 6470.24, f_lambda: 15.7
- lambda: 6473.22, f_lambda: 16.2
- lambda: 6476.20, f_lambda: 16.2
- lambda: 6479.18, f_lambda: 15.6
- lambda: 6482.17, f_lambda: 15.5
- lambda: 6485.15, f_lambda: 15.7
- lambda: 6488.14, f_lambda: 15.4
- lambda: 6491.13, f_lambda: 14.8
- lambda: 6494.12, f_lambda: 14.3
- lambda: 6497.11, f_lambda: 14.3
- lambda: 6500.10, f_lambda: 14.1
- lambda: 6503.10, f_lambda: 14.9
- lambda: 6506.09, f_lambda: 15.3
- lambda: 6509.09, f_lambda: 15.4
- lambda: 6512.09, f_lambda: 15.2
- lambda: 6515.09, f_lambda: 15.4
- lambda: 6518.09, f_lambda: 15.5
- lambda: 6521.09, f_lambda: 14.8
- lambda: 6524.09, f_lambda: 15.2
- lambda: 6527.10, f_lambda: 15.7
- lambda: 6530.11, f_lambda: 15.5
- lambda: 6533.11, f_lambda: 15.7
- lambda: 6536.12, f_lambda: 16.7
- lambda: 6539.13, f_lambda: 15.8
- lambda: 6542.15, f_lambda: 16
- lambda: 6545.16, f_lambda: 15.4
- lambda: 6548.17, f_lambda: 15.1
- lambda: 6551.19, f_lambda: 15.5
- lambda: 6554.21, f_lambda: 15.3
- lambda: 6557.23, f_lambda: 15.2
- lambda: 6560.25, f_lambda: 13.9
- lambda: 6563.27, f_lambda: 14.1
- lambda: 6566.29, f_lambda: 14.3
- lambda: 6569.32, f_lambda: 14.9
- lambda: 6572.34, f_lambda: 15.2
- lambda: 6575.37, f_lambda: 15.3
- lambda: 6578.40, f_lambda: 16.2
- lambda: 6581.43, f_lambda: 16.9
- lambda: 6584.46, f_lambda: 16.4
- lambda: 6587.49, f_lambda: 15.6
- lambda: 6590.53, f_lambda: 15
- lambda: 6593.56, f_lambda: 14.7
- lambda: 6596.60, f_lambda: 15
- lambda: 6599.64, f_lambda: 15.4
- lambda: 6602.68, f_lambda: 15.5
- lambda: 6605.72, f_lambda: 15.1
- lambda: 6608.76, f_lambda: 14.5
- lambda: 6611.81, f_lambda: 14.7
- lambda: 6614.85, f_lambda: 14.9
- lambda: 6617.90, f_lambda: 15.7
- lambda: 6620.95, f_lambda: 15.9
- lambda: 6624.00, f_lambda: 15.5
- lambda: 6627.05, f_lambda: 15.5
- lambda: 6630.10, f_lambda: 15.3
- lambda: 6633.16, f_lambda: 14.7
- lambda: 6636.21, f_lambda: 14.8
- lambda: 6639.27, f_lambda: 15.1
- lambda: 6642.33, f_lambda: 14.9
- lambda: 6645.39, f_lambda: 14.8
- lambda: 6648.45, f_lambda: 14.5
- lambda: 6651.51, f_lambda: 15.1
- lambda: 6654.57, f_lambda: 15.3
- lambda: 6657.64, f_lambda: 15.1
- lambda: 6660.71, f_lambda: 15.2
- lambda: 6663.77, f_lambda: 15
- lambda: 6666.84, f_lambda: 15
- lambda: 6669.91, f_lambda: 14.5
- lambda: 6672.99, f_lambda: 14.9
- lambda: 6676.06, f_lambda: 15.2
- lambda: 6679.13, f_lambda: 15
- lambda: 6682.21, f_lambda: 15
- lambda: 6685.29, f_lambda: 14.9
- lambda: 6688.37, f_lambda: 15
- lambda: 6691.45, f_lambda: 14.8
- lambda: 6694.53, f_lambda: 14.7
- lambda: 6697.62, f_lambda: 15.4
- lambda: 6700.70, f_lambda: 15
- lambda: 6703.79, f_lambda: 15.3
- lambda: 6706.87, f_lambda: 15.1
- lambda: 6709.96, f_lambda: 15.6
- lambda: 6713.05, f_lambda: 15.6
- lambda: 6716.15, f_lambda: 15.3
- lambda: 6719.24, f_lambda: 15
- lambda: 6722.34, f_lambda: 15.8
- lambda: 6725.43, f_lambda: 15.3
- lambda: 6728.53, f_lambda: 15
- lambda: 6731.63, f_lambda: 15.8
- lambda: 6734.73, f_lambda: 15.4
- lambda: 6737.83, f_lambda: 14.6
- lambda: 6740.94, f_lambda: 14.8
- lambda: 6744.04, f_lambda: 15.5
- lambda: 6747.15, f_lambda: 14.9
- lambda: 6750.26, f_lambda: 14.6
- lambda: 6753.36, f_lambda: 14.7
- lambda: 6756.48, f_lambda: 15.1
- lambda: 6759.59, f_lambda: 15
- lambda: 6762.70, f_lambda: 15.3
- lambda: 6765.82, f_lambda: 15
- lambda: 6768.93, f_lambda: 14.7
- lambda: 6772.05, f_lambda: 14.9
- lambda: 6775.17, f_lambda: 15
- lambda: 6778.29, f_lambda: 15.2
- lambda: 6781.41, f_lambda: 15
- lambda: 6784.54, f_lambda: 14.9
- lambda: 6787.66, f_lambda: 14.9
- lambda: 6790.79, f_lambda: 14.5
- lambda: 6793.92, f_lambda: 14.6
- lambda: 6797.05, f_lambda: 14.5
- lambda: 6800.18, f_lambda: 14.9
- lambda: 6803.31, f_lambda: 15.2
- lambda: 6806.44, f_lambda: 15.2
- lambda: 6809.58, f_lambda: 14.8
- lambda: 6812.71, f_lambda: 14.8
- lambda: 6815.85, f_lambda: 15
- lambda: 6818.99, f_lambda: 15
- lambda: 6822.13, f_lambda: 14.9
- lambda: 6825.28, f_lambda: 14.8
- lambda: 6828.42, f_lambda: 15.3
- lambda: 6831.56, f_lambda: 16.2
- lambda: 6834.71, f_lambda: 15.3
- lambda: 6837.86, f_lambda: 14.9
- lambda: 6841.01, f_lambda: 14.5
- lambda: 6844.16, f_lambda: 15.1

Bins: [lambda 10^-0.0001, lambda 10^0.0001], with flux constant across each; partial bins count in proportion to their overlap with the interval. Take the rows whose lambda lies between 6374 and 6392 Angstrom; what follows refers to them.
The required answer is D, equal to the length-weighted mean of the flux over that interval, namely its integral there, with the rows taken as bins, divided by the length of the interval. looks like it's 15.6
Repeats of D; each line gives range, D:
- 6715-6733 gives 15.4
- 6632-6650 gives 14.8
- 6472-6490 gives 15.7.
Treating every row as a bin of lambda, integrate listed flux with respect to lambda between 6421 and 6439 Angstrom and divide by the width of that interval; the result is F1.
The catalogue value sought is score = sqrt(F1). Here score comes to 3.902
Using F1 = 15.2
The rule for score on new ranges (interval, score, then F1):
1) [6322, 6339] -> 3.927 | 15.4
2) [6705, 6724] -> 3.925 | 15.4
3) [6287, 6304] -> 3.854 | 14.9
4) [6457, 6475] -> 3.935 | 15.5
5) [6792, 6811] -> 3.855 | 14.9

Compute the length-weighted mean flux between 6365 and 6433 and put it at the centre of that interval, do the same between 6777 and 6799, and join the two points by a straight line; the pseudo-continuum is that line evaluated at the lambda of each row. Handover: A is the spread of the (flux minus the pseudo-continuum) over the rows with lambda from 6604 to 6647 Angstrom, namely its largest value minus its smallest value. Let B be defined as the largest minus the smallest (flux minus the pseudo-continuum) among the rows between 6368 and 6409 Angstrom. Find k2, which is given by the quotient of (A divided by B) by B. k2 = 1.2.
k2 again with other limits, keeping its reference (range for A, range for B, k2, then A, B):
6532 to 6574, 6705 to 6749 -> 1.9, 2.8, 1.2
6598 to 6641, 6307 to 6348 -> 1.6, 1.4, 0.9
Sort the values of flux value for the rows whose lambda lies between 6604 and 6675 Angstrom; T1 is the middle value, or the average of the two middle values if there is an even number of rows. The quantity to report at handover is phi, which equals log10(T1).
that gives 1.18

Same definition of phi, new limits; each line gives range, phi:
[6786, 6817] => 1.17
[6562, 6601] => 1.18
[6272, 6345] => 1.18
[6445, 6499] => 1.19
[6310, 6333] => 1.18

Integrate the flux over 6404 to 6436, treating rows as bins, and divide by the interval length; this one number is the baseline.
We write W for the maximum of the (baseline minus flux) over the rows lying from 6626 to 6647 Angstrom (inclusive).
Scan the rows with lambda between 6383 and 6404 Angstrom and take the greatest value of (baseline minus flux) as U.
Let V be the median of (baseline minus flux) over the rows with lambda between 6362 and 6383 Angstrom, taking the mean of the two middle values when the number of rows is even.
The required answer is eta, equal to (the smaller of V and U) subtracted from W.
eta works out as 1.0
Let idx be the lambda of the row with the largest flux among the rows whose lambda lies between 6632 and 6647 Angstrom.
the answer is 6639.27 Angstrom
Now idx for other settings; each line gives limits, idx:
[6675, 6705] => 6697.62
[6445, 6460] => 6452.38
